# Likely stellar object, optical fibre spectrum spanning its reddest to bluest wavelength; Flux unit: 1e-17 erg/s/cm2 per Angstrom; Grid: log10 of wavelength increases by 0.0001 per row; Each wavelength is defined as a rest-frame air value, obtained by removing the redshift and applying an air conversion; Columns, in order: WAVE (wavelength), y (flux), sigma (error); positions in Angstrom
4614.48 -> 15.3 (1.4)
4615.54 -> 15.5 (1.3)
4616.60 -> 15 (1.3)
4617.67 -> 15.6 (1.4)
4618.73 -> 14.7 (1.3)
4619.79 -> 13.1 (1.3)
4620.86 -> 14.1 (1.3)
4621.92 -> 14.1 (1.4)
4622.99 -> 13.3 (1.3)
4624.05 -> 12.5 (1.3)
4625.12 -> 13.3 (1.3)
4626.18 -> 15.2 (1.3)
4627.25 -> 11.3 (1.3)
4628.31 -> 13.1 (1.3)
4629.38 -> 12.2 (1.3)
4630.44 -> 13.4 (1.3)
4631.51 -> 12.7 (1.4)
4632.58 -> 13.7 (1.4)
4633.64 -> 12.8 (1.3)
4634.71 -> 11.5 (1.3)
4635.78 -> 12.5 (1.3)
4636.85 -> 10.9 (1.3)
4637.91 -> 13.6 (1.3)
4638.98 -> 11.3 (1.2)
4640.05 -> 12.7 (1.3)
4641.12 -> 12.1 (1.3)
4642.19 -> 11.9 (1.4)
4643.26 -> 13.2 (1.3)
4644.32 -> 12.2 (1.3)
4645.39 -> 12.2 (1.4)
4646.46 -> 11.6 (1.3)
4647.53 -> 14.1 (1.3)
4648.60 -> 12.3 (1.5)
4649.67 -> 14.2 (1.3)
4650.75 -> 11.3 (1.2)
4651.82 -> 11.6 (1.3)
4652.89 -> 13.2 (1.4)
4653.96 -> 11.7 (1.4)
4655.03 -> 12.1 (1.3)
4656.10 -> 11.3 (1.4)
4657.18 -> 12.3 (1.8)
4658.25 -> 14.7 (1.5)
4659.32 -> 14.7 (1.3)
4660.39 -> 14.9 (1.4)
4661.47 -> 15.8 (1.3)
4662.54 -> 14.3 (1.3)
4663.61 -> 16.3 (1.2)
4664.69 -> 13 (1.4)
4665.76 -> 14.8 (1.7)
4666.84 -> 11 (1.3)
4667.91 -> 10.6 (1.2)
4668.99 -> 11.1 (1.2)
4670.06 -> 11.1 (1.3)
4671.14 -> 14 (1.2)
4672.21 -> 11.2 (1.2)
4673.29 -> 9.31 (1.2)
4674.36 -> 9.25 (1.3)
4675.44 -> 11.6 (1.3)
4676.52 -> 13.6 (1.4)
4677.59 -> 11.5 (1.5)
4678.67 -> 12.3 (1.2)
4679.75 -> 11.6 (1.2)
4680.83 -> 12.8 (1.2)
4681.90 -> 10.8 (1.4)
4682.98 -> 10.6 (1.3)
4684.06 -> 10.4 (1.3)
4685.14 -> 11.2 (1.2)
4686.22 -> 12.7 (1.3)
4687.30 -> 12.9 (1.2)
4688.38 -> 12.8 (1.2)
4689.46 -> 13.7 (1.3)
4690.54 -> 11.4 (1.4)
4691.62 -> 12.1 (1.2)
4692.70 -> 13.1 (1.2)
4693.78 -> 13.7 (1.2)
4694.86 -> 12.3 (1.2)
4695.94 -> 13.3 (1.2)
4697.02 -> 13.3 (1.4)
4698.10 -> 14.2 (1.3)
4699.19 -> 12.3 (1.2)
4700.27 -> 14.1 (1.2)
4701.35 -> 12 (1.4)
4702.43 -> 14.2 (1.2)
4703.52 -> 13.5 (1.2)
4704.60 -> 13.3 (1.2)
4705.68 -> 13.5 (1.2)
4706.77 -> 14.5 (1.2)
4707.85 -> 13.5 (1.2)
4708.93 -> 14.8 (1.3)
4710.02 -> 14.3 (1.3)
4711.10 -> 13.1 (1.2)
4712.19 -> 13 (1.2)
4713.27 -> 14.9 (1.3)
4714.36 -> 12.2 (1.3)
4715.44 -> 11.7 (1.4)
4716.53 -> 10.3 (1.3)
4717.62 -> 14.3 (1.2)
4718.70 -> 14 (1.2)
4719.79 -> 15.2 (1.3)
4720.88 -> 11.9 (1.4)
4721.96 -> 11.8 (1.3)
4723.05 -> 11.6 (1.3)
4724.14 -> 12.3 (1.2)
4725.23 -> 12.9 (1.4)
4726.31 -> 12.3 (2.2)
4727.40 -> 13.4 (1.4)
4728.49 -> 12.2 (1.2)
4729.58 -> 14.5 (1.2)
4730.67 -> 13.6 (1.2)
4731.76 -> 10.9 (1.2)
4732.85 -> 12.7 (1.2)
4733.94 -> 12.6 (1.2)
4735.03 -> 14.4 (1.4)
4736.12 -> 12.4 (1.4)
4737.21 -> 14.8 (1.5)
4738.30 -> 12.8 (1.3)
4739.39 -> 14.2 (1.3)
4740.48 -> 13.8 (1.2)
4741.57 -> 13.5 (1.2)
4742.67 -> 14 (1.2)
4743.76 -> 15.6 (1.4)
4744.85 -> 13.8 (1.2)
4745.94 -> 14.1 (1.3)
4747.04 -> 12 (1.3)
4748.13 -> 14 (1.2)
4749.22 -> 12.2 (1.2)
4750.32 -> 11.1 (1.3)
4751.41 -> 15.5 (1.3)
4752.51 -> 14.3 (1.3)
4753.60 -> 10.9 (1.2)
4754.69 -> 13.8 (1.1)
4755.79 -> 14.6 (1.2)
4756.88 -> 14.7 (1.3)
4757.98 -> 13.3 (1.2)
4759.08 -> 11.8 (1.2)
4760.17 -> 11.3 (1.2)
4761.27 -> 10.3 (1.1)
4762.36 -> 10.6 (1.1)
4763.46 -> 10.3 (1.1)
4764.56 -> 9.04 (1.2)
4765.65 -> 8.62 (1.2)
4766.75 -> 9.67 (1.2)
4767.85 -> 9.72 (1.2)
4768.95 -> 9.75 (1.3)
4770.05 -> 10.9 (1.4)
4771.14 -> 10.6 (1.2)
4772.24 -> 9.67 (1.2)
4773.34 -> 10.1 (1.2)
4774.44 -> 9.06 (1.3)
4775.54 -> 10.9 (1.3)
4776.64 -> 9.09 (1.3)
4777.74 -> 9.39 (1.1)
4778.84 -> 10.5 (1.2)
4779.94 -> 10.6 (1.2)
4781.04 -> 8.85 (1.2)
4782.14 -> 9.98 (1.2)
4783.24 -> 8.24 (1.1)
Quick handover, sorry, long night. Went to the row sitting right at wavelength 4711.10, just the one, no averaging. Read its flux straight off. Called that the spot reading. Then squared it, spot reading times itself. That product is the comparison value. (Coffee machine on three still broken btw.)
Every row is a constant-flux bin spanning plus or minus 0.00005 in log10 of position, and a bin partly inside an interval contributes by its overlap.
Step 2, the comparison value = 172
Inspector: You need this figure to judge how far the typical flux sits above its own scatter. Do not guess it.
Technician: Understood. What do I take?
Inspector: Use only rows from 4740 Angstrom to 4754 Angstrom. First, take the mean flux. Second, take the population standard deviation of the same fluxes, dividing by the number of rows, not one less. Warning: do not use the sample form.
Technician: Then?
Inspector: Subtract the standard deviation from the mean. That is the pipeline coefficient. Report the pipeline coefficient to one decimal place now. 12.0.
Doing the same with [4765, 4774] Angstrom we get 9.2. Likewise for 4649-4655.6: 11.3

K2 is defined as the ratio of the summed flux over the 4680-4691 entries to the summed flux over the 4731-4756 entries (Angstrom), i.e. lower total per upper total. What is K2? 0.4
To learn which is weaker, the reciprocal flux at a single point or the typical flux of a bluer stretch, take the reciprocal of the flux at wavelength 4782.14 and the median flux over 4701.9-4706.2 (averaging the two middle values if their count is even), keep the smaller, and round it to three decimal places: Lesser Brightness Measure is 0.100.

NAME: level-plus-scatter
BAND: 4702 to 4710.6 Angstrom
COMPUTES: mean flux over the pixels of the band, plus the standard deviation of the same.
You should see 14.5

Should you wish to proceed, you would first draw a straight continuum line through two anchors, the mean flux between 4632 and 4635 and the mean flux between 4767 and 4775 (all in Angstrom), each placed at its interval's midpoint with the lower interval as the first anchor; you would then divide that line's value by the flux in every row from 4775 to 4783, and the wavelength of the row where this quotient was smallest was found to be 4775.54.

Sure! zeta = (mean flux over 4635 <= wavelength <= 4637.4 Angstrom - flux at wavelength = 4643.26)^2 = 2.2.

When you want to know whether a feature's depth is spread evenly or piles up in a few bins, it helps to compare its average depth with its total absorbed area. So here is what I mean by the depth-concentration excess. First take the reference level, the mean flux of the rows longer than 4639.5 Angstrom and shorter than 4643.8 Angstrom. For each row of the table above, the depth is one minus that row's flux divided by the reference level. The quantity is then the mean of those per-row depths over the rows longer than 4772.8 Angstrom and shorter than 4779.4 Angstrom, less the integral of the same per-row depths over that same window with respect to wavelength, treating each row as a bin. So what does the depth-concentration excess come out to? -1.2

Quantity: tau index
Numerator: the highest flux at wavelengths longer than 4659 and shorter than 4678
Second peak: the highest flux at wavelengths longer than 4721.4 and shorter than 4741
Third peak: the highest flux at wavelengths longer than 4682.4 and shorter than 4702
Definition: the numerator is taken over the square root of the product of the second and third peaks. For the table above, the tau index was 1.12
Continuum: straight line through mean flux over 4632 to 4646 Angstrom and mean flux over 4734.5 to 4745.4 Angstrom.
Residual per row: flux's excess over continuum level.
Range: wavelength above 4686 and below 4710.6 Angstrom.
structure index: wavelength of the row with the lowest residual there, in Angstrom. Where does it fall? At 4690.54 Angstrom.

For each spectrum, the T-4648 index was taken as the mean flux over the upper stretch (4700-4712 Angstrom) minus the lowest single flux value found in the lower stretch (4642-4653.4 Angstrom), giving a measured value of 2.4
